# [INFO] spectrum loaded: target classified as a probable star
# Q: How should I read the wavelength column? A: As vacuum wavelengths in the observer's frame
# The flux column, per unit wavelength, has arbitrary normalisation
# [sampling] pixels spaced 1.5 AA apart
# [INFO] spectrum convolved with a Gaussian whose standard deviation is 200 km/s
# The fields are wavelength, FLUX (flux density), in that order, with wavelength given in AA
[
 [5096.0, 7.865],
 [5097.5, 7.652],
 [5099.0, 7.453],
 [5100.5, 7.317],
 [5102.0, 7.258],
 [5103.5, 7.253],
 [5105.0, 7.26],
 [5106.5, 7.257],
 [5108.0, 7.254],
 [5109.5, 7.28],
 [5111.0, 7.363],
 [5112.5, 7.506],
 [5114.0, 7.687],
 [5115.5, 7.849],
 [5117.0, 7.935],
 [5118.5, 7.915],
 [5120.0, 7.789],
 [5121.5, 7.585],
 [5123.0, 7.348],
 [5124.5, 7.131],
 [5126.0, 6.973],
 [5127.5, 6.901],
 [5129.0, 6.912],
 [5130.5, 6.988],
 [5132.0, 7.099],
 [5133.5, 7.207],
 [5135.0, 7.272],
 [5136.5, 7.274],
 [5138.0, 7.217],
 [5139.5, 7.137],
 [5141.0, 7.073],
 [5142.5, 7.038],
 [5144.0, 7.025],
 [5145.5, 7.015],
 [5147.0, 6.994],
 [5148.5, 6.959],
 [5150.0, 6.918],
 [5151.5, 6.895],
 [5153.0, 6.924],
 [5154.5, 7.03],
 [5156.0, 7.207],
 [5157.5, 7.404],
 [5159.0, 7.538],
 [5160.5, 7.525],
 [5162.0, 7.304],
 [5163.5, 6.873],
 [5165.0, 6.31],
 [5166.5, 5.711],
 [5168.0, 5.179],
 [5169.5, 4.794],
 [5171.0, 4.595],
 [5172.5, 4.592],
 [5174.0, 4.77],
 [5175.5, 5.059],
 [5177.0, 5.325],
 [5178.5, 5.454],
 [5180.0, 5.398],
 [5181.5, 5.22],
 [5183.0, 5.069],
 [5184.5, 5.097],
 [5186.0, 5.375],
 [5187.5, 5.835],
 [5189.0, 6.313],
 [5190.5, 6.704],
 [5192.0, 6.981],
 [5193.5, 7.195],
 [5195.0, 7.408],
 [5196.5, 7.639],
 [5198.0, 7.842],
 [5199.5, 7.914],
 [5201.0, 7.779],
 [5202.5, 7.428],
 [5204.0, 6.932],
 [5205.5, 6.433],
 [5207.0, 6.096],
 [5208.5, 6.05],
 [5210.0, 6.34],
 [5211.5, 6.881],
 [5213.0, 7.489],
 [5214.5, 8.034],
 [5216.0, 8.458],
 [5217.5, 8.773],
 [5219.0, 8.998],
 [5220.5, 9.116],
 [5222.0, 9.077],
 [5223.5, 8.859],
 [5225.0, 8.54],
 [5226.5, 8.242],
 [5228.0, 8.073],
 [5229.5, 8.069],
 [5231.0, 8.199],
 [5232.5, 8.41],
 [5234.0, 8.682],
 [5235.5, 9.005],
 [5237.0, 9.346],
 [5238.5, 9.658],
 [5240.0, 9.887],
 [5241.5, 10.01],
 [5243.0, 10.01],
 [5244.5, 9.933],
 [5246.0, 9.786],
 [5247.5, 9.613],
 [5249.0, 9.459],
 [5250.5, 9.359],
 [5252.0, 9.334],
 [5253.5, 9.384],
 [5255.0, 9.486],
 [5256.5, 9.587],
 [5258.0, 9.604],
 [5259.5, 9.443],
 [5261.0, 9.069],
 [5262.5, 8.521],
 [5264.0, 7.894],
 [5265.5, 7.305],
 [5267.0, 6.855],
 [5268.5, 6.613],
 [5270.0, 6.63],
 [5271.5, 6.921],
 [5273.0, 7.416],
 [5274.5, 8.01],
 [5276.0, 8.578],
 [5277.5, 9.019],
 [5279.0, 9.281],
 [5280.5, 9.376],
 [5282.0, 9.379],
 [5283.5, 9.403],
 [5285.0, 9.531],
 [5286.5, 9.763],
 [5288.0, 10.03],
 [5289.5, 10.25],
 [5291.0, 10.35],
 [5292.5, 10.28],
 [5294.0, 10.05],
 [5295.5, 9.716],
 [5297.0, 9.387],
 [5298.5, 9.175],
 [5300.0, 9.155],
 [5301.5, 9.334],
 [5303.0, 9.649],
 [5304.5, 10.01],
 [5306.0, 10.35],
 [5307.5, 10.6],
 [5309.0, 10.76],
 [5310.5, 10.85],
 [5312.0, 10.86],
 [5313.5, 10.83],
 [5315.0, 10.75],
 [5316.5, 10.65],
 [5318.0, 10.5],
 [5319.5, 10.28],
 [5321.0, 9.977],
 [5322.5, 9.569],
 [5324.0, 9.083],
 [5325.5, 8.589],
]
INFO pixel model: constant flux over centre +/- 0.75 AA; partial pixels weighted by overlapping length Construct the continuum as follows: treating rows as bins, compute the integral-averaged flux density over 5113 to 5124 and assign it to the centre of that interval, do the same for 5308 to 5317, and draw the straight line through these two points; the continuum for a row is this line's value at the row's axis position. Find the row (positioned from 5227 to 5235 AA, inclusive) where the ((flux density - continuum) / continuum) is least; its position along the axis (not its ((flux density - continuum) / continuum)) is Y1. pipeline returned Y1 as 5229.5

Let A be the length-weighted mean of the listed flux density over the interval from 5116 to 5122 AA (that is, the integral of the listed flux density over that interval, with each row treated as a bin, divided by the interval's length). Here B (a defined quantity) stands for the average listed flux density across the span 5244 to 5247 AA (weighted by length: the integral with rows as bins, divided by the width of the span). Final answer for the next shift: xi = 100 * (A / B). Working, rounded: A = 7.8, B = 9.8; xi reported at 79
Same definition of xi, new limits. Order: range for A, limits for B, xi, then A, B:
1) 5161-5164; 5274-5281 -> 81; 7.1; 8.9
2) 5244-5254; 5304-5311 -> 91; 9.5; 10.5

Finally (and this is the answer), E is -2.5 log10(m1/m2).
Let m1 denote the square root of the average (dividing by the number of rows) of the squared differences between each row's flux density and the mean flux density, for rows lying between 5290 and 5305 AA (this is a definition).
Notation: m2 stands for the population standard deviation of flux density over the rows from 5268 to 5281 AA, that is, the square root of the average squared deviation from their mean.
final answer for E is 1.0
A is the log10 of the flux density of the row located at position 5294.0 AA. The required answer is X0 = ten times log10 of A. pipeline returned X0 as 0.0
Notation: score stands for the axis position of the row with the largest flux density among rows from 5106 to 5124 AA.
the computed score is 5117.0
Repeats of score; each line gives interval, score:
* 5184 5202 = 5199.5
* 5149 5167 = 5159.0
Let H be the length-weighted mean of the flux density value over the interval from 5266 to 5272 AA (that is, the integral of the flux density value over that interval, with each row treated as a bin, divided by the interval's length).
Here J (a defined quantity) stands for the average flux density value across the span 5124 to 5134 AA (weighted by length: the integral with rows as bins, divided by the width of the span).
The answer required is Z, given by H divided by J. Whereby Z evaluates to 1.0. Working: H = 6.8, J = 7.0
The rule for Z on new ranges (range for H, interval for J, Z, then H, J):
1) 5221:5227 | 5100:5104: 1.2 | 8.7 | 7.3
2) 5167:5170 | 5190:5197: 0.7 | 5.1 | 7.2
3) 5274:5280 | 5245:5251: 0.9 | 8.8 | 9.6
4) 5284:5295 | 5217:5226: 1.1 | 10.0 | 8.9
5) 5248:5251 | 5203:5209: 1.5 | 9.4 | 6.4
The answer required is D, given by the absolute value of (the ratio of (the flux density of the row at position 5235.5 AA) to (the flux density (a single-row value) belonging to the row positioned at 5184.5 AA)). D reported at 1.77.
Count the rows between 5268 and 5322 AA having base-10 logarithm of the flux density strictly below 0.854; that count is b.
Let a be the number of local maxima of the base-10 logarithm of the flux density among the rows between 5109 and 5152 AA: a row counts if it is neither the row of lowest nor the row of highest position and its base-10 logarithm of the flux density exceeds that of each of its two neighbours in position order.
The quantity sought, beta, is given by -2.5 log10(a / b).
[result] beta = 0.4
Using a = 2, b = 3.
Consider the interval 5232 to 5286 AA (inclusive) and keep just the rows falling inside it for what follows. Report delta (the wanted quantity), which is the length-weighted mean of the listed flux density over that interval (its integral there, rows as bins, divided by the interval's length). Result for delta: 8.9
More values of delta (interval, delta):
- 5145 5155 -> 7.0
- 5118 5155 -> 7.1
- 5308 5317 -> 10.8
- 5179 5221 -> 6.9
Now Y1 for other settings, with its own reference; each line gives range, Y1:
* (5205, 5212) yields 5208.5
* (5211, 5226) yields 5211.5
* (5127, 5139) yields 5129.0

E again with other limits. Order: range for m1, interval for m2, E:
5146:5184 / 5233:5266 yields -0.5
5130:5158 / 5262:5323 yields 2.4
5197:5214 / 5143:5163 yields -1.2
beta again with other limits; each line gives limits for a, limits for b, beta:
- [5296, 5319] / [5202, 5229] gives 1.9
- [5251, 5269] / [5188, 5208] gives 1.9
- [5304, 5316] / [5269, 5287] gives 0.8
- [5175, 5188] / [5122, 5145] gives 2.5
